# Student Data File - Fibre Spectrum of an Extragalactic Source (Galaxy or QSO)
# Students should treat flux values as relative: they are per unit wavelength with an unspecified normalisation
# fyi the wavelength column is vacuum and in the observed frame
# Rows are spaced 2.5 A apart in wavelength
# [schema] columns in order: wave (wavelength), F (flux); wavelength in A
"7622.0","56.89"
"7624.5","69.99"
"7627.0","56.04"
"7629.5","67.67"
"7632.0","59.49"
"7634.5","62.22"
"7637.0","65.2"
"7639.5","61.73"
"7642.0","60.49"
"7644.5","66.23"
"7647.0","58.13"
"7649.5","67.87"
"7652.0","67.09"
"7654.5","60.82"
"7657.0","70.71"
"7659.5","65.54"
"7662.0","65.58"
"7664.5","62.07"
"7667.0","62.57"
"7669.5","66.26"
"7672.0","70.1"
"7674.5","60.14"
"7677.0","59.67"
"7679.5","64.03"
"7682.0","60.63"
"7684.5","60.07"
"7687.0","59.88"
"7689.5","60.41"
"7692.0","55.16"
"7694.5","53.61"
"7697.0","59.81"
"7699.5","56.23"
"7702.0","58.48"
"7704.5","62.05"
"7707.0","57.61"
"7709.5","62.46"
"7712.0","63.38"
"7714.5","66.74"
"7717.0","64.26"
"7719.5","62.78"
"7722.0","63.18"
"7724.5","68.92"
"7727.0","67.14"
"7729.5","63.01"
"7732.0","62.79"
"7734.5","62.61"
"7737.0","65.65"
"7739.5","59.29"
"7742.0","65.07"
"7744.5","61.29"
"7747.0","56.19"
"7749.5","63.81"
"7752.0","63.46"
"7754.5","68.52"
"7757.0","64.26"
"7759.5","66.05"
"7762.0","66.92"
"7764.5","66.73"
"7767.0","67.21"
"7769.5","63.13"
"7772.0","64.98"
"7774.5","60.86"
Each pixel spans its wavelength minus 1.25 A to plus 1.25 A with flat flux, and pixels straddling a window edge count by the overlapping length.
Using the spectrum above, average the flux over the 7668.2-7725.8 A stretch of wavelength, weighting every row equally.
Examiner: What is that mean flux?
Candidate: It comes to 61.6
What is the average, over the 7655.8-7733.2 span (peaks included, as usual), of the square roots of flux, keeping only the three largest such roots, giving 8.36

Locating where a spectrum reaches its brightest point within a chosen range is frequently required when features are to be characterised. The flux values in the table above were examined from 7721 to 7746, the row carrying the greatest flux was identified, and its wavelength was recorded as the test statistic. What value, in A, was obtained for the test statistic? 7724.5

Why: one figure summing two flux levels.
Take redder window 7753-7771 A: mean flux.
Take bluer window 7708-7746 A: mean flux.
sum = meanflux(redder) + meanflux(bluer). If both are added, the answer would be 130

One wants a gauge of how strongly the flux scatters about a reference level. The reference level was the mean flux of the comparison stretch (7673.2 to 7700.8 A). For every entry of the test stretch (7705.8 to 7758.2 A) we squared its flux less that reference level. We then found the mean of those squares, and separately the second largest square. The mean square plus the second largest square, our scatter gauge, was 118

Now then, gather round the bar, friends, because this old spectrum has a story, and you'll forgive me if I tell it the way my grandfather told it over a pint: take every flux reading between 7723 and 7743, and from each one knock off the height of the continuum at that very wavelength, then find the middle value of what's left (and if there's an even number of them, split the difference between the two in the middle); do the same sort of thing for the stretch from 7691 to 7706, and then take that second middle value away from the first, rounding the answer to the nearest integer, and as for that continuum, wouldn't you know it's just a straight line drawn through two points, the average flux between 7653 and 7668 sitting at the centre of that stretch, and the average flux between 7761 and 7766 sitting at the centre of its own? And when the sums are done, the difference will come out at 6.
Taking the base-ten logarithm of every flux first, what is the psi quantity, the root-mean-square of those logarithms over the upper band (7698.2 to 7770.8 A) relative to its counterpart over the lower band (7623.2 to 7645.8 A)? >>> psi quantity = 1.00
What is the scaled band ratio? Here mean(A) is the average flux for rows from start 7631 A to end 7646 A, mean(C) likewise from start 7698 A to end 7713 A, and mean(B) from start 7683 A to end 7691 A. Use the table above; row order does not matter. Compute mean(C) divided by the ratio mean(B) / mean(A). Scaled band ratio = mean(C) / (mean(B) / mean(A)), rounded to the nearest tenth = 62.5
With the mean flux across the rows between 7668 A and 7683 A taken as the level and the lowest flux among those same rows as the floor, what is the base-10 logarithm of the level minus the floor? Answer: 0.58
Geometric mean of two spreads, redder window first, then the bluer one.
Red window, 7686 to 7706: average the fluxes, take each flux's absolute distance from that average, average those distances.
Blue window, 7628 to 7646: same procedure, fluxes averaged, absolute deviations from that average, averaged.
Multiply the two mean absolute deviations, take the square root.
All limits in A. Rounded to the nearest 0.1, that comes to 2.5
